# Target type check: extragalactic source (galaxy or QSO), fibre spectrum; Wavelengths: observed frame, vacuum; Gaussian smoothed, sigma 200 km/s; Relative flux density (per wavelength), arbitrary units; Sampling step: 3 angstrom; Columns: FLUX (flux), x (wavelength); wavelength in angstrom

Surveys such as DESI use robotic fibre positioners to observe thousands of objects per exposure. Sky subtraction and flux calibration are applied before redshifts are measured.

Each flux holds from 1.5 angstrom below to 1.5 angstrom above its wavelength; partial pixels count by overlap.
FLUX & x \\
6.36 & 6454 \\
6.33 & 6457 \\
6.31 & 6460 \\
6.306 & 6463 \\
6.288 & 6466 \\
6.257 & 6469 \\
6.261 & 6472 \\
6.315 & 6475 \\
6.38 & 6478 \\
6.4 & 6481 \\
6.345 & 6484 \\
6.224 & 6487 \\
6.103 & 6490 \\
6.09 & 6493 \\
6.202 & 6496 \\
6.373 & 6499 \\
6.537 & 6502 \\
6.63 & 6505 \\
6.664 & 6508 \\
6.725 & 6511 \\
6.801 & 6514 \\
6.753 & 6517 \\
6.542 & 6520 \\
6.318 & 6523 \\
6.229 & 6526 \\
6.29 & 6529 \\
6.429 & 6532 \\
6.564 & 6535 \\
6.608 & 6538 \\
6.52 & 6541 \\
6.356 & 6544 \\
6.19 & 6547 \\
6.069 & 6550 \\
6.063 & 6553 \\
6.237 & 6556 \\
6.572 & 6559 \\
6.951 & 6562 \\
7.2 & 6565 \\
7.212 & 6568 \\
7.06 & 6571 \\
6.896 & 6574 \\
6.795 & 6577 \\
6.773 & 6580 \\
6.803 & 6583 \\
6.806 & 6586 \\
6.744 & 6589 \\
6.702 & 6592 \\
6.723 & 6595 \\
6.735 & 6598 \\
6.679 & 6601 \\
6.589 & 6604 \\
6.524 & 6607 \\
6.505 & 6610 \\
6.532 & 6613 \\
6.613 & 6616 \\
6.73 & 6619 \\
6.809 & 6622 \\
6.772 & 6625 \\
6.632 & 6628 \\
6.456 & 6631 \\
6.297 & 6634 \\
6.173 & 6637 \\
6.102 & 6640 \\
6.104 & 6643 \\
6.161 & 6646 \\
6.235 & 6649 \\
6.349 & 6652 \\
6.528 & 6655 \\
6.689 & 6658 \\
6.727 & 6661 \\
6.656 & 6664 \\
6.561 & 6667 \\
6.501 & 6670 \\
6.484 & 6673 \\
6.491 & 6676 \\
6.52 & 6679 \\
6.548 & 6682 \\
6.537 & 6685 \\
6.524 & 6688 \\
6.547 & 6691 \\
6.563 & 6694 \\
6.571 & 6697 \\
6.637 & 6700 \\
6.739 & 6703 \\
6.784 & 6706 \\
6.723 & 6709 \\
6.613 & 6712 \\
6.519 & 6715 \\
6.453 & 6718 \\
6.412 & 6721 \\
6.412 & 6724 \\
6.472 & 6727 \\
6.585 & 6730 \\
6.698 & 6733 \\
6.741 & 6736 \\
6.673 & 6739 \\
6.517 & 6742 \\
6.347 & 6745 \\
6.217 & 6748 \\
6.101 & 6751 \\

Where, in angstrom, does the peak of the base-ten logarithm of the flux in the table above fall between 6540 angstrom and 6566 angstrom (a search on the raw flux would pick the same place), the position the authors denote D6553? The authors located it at 6565 angstrom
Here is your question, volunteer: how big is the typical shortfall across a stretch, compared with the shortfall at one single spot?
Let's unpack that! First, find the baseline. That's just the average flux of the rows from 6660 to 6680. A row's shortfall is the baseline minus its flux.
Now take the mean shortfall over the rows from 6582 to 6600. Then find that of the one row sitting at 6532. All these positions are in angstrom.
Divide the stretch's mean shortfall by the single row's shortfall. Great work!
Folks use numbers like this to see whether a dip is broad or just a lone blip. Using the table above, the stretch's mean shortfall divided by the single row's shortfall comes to -1.4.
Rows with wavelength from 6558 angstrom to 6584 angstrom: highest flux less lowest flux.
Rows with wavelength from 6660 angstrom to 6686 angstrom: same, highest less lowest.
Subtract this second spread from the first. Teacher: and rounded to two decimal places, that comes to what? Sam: 0.40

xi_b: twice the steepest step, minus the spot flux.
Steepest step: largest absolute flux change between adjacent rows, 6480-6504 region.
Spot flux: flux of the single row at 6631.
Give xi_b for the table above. -6.11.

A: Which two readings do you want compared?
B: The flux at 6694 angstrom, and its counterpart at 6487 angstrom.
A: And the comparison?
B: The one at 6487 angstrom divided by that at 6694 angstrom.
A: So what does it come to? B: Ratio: 0.948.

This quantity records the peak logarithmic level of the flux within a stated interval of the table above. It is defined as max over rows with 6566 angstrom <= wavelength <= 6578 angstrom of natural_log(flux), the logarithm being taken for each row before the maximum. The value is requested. 1.98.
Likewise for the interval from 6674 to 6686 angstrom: 1.88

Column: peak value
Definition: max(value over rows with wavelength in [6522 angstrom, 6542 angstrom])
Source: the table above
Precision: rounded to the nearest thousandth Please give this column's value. 6.608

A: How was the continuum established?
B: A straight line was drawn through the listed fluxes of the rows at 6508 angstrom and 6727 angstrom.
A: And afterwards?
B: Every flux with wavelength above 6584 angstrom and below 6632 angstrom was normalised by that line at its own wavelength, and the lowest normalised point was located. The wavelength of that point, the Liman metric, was 6631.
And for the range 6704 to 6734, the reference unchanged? 6721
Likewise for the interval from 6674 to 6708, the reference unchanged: 6676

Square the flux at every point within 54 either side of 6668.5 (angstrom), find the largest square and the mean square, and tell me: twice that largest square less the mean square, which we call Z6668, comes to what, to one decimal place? 50.2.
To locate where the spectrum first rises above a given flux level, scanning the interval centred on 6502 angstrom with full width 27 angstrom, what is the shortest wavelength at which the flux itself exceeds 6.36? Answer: 6499 angstrom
